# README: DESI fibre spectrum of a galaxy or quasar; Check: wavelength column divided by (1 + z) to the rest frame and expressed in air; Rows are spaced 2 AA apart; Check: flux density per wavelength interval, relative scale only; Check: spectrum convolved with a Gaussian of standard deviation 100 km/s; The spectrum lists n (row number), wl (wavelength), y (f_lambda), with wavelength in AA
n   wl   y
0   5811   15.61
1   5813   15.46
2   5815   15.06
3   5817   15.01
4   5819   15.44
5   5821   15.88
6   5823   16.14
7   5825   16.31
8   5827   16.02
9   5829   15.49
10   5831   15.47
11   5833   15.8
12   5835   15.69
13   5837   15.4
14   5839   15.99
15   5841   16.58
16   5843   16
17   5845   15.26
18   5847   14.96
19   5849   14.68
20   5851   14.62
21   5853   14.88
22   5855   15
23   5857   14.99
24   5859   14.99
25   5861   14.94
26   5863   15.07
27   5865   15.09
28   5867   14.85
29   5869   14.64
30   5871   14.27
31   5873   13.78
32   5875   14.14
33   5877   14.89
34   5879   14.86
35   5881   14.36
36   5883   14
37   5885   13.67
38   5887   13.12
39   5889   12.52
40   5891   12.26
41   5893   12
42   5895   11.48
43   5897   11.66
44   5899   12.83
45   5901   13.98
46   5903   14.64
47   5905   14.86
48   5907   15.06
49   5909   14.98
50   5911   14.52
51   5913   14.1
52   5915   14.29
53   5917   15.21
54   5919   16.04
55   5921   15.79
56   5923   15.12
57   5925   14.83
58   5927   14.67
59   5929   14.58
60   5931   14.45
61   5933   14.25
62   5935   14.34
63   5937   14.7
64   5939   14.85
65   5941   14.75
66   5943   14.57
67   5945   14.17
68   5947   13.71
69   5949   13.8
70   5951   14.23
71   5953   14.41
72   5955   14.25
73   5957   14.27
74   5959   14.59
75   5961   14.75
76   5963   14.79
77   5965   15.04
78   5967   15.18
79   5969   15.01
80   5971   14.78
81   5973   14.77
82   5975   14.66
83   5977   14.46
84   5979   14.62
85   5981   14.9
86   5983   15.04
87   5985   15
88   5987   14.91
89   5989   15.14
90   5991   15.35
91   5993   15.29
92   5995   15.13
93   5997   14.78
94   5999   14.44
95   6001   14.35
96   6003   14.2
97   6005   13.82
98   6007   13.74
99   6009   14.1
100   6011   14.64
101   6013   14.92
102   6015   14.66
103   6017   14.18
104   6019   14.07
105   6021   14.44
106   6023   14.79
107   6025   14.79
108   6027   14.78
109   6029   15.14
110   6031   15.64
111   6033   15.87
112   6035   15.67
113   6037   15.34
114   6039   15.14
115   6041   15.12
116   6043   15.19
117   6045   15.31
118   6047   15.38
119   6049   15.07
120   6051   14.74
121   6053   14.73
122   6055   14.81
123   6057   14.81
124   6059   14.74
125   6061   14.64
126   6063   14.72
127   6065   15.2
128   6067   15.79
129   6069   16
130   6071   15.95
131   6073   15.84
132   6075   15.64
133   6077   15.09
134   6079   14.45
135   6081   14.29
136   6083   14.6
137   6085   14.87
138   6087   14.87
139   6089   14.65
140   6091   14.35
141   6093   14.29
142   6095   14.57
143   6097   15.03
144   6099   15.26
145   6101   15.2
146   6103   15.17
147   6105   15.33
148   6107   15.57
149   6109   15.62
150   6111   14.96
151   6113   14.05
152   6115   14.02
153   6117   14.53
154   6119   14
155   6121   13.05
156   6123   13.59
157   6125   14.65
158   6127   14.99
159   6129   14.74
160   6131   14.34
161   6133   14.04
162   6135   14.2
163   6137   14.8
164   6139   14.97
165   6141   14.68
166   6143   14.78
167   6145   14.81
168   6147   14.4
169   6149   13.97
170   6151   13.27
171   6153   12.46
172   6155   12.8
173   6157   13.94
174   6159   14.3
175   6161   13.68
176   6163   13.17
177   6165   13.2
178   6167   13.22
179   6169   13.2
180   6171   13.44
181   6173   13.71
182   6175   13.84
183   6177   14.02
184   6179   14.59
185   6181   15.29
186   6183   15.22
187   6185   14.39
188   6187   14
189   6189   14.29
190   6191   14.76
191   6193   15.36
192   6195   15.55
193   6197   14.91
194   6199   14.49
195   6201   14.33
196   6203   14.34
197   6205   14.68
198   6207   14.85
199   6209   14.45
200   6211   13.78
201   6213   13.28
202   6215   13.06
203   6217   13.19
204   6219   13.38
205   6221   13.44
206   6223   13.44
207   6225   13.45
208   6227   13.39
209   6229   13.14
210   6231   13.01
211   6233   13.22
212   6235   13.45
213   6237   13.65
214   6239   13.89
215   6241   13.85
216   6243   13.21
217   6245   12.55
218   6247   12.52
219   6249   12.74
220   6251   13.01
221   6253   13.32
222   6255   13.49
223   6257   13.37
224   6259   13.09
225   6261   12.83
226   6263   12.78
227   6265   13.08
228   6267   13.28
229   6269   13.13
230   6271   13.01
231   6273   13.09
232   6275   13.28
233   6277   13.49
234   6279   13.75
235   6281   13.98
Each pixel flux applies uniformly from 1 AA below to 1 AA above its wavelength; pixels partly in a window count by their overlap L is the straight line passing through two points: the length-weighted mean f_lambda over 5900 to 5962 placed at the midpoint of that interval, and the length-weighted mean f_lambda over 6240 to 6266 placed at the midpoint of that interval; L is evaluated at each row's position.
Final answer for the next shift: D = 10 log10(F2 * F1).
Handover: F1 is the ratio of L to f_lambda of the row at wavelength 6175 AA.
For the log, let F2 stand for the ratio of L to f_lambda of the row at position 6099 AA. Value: -0.56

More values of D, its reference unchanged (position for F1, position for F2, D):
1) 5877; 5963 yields -0.11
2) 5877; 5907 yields -0.11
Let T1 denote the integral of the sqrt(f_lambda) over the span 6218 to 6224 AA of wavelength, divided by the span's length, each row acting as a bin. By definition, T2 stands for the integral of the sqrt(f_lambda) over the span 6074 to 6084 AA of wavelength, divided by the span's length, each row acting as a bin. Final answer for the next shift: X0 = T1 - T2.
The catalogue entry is -0.19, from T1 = 3.66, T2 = 3.85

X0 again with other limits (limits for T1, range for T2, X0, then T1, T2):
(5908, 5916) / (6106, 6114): -0.07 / 3.80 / 3.88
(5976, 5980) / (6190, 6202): -0.05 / 3.81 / 3.86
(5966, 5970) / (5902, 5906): 0.04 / 3.89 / 3.84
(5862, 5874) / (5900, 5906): 0.02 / 3.82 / 3.81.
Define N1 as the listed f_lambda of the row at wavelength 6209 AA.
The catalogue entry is 14.45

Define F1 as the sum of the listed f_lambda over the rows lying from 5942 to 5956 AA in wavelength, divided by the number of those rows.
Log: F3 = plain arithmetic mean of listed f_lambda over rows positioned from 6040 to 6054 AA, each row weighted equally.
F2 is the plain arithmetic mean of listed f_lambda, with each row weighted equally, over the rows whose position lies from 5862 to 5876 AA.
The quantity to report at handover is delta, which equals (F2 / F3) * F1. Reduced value 13.7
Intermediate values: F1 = 14.2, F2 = 14.5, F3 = 15.1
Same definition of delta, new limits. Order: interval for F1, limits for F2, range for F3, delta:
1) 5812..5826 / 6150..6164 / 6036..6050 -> 13.7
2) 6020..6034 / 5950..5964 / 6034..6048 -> 14.2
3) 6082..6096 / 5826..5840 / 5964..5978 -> 15.4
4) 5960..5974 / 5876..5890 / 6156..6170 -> 15.3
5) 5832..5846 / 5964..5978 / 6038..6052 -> 15.5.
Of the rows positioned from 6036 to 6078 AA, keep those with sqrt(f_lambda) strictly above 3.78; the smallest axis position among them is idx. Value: 6037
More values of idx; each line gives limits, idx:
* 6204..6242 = 6205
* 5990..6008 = 5991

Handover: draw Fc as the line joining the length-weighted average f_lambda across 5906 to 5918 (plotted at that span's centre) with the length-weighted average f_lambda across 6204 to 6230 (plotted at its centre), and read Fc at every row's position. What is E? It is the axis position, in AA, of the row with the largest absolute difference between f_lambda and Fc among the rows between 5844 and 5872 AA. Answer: 5871 AA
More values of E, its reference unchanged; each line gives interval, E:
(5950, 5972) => 5967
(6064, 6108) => 6069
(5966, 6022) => 5991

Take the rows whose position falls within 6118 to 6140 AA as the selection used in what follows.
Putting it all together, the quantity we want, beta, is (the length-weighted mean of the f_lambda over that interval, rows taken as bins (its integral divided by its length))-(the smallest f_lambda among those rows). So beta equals 1.3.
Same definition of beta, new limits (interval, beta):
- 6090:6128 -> 1.6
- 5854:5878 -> 0.9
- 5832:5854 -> 0.8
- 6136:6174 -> 1.4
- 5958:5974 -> 0.3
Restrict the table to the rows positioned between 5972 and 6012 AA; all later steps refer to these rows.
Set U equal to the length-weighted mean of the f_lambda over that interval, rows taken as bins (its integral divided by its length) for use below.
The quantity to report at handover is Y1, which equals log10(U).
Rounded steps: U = 14.7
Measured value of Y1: 1.17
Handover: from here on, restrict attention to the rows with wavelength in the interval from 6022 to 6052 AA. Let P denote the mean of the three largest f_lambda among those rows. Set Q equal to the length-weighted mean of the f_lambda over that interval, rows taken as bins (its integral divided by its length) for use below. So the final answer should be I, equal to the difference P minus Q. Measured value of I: 0.5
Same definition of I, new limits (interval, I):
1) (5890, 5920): 1.6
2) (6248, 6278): 0.3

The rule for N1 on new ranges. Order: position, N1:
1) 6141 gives 14.68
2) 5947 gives 13.71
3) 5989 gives 15.14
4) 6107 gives 15.57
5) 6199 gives 14.49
